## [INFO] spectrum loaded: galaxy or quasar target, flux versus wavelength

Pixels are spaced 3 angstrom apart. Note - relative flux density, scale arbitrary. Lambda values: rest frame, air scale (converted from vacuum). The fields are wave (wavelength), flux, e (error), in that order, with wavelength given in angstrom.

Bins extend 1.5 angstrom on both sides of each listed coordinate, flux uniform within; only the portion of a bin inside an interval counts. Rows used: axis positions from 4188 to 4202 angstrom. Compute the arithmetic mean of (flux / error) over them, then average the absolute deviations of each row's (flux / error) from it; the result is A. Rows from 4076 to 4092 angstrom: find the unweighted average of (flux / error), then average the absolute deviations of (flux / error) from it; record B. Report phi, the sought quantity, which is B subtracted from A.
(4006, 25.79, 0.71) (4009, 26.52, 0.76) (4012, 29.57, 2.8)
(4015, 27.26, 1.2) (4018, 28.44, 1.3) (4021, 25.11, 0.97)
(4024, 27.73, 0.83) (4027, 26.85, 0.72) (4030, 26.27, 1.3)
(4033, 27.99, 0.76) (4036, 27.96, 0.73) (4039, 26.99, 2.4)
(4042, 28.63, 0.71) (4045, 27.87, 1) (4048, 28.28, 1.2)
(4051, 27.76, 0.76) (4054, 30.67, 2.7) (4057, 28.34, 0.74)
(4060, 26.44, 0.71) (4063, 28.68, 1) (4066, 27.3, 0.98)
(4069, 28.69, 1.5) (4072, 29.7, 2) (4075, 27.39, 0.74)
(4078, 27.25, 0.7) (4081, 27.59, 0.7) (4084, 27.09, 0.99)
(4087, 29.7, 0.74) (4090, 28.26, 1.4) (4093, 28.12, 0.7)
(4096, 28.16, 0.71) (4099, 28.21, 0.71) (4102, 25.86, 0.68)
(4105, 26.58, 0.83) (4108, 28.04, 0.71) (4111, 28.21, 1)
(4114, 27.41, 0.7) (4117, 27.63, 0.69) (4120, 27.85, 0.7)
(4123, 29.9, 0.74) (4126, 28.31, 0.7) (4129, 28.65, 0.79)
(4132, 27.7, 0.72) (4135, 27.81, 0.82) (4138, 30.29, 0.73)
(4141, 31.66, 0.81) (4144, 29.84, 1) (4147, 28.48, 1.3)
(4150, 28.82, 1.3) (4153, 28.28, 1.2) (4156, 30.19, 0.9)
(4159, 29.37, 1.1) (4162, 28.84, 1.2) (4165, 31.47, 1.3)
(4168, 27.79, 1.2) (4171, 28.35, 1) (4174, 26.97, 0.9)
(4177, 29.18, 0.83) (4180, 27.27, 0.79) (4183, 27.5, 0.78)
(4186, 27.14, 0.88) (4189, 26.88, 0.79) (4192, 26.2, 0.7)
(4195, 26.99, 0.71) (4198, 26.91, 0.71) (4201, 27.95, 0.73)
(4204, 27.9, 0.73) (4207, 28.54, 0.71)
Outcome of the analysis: -6.3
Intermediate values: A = 1.2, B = 7.5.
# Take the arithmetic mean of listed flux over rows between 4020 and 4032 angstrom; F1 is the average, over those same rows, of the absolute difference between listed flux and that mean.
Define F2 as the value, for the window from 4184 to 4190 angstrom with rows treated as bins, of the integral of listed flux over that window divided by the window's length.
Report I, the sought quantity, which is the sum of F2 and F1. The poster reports 27.9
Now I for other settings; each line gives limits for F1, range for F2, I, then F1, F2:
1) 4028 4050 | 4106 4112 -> 28.6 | 0.62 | 28.0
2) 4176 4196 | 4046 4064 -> 28.9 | 0.59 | 28.3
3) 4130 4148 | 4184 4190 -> 28.4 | 1.30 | 27.1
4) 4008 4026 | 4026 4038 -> 28.4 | 1.14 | 27.3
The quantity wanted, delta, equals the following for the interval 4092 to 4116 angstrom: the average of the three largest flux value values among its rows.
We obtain 28.2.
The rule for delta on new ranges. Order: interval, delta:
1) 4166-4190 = 28.4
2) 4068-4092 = 29.4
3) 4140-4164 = 30.6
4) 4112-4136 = 29.0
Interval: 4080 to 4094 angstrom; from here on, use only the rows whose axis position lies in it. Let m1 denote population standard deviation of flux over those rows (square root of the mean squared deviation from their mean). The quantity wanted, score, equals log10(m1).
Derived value -0.06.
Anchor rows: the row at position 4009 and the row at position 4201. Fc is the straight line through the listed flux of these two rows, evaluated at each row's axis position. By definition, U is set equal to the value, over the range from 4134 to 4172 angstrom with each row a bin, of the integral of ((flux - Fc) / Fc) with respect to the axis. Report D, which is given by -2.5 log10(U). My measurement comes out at -1.0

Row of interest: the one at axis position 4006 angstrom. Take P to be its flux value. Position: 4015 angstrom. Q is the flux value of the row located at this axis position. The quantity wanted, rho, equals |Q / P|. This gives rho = 1.06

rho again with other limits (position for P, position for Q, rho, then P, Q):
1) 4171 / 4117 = 0.97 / 28.35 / 27.63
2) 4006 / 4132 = 1.07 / 25.79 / 27.7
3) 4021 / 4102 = 1.03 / 25.11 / 25.86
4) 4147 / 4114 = 0.96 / 28.48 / 27.41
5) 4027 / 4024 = 1.03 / 26.85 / 27.73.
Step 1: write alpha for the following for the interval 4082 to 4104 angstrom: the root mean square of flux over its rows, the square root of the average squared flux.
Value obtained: 27.9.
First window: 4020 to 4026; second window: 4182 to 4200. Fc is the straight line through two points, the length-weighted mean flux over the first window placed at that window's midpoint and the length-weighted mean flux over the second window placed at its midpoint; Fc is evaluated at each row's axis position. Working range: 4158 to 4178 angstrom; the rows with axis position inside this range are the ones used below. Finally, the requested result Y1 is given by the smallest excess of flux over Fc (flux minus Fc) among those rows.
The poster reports 0.1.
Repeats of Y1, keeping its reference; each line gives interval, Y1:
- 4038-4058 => 0.4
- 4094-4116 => -0.9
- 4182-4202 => -0.8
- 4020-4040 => -1.5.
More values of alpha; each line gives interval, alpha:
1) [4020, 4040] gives 27.0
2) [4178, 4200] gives 27.0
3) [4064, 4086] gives 27.9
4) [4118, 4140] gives 28.7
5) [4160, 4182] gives 28.6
